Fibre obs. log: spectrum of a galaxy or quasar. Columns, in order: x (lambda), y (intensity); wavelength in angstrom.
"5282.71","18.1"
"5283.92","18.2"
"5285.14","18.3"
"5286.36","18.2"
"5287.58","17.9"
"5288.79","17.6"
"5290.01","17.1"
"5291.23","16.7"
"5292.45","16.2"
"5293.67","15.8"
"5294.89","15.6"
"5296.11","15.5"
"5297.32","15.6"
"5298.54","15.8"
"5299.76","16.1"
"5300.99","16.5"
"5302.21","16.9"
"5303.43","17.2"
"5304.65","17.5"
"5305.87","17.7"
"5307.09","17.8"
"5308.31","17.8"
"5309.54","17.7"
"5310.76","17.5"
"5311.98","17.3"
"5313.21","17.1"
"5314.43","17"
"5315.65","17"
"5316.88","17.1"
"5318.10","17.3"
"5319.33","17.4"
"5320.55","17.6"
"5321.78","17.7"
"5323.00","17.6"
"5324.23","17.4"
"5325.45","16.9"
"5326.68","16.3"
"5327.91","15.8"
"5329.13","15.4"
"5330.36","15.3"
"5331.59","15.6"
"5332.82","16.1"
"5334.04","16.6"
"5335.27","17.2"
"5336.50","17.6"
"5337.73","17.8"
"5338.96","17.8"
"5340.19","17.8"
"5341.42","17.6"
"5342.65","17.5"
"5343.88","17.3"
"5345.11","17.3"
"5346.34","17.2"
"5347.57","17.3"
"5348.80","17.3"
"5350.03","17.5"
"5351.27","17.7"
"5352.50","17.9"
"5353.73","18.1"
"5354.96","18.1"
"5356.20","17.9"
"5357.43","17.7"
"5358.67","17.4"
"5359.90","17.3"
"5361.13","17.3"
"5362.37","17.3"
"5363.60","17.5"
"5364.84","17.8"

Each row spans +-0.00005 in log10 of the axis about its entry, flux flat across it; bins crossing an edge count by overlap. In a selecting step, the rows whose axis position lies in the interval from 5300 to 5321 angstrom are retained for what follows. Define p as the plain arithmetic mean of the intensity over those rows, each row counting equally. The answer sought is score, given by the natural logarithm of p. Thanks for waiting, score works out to 2.85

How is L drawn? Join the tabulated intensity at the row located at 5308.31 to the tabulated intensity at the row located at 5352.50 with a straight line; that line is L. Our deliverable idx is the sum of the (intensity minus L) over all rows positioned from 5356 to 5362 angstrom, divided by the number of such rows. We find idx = -0.4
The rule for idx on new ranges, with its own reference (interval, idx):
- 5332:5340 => -0.7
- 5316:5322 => -0.4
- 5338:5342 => -0.1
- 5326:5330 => -2.0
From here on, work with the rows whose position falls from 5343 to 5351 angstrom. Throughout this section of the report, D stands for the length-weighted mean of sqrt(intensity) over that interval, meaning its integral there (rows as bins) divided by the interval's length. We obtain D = 4.16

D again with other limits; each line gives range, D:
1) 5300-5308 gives 4.15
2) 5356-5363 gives 4.18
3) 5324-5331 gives 4.01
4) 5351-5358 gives 4.23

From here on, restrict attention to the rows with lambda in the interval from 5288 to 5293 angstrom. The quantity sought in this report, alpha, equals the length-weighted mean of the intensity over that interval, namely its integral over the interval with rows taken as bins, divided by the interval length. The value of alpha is 17.0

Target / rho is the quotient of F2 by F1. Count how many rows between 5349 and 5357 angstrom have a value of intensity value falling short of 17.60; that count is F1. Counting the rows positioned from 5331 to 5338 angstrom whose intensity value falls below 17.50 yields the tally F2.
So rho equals 4.0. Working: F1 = 1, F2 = 4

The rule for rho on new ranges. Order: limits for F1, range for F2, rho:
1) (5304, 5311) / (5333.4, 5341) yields 1.0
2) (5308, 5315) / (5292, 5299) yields 1.5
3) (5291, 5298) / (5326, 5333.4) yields 1.0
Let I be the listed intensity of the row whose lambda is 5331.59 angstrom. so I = 15.6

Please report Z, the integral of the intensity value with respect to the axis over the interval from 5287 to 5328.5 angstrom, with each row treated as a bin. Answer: 703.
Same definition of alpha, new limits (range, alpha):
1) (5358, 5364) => 17.4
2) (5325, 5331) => 15.9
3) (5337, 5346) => 17.6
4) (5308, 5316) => 17.3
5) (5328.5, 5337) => 16.2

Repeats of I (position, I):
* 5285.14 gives 18.3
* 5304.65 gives 17.5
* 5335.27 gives 17.2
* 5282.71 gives 18.1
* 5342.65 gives 17.5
